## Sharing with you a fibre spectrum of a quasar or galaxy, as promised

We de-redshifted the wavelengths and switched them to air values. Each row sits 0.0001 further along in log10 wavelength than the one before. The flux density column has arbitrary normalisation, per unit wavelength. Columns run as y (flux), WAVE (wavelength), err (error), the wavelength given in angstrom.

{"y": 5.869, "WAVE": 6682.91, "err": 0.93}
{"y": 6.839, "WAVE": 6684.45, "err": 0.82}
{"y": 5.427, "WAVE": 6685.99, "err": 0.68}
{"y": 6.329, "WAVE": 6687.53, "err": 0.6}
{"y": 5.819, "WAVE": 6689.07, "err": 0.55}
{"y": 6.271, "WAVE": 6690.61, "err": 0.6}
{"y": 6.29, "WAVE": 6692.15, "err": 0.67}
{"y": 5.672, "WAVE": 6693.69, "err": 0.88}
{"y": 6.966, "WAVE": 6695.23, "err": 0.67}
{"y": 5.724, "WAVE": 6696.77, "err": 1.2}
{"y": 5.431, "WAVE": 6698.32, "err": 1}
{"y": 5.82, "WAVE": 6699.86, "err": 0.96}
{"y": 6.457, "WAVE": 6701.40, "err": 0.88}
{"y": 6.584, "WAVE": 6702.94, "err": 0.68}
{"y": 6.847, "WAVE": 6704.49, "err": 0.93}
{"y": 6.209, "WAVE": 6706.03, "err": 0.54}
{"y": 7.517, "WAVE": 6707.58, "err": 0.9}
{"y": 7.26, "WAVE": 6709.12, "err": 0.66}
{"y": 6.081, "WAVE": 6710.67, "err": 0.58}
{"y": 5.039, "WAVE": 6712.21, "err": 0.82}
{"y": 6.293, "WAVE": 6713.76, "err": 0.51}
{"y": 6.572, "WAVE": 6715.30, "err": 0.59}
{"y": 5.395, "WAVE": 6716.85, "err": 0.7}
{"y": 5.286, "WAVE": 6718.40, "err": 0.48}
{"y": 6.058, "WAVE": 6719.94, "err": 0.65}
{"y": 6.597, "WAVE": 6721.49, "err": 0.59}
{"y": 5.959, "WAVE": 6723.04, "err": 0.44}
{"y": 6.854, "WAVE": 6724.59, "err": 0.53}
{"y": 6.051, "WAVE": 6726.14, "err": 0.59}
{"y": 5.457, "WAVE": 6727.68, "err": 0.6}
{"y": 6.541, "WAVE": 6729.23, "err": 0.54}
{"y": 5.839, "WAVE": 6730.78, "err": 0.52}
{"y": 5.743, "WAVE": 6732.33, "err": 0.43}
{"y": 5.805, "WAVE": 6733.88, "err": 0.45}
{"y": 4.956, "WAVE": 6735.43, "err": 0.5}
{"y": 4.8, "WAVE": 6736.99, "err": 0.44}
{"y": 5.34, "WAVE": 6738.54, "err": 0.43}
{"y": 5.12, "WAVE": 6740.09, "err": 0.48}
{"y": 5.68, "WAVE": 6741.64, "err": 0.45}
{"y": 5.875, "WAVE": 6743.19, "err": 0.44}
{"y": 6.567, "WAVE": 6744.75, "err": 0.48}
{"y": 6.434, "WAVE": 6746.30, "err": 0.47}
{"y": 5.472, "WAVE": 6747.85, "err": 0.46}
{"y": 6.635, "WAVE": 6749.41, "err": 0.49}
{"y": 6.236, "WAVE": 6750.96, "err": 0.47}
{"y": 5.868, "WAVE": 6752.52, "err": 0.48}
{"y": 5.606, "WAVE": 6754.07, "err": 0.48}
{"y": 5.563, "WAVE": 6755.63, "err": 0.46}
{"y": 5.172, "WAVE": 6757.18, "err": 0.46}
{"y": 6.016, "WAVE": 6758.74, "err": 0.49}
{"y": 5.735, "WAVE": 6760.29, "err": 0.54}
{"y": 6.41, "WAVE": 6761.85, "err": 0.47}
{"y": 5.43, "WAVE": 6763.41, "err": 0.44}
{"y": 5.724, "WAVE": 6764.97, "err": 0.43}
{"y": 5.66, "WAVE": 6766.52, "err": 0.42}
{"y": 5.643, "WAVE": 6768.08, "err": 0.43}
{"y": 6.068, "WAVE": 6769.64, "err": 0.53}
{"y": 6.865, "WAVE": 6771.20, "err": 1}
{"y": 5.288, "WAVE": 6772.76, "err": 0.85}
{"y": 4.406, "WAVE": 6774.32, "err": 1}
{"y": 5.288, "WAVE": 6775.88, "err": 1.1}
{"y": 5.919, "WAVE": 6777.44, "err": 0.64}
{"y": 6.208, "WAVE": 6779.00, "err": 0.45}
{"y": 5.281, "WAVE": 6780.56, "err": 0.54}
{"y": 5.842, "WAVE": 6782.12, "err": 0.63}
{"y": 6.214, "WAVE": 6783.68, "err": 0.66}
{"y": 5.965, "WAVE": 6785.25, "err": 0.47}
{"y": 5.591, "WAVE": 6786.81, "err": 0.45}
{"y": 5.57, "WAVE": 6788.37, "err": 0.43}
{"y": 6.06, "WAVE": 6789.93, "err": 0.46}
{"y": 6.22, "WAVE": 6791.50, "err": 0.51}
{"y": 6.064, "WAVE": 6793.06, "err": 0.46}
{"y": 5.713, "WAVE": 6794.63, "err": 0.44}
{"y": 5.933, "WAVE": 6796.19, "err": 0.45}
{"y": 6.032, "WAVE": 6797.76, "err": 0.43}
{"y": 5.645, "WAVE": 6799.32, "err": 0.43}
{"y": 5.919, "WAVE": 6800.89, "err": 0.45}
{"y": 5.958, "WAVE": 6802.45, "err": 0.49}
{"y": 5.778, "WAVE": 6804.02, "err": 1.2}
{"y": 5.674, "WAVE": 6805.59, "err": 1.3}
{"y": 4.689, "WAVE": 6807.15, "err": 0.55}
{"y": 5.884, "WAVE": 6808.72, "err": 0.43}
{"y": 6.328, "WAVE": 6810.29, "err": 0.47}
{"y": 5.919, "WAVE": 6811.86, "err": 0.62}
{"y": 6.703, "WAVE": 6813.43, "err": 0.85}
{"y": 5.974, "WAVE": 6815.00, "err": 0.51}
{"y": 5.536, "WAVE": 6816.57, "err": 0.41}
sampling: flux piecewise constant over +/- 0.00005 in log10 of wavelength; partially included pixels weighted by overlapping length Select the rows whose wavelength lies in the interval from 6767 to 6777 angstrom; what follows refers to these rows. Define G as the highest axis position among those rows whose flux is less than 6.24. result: 6775.88 angstrom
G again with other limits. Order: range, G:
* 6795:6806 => 6805.59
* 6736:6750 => 6747.85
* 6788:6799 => 6797.76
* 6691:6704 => 6699.86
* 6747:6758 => 6757.18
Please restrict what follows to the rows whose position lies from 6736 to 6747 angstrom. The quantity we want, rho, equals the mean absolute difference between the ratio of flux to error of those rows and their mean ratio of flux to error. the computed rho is 1.0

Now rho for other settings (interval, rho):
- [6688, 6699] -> 2.3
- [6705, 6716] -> 1.7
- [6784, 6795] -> 0.3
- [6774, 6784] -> 2.3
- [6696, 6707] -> 1.8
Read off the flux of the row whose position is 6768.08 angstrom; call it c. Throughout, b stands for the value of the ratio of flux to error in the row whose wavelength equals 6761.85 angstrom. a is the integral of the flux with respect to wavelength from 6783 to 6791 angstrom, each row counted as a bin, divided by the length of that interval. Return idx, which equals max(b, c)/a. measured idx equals 2.32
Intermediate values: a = 5.88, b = 14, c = 5.643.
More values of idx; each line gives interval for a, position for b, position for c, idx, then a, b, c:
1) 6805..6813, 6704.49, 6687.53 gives 1.28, 5.74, 7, 6.329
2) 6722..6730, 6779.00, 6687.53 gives 2.23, 6.19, 14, 6.329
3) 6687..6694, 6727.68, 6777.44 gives 1.49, 6.10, 9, 5.919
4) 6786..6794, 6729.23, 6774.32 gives 2.05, 5.90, 12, 4.406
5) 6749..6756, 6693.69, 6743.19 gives 1.08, 5.97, 6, 5.875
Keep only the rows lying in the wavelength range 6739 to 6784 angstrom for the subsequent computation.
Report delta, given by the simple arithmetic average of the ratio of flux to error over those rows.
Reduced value 11.2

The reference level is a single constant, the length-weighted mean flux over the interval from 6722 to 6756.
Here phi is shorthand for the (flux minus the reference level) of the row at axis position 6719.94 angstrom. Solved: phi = 0.21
